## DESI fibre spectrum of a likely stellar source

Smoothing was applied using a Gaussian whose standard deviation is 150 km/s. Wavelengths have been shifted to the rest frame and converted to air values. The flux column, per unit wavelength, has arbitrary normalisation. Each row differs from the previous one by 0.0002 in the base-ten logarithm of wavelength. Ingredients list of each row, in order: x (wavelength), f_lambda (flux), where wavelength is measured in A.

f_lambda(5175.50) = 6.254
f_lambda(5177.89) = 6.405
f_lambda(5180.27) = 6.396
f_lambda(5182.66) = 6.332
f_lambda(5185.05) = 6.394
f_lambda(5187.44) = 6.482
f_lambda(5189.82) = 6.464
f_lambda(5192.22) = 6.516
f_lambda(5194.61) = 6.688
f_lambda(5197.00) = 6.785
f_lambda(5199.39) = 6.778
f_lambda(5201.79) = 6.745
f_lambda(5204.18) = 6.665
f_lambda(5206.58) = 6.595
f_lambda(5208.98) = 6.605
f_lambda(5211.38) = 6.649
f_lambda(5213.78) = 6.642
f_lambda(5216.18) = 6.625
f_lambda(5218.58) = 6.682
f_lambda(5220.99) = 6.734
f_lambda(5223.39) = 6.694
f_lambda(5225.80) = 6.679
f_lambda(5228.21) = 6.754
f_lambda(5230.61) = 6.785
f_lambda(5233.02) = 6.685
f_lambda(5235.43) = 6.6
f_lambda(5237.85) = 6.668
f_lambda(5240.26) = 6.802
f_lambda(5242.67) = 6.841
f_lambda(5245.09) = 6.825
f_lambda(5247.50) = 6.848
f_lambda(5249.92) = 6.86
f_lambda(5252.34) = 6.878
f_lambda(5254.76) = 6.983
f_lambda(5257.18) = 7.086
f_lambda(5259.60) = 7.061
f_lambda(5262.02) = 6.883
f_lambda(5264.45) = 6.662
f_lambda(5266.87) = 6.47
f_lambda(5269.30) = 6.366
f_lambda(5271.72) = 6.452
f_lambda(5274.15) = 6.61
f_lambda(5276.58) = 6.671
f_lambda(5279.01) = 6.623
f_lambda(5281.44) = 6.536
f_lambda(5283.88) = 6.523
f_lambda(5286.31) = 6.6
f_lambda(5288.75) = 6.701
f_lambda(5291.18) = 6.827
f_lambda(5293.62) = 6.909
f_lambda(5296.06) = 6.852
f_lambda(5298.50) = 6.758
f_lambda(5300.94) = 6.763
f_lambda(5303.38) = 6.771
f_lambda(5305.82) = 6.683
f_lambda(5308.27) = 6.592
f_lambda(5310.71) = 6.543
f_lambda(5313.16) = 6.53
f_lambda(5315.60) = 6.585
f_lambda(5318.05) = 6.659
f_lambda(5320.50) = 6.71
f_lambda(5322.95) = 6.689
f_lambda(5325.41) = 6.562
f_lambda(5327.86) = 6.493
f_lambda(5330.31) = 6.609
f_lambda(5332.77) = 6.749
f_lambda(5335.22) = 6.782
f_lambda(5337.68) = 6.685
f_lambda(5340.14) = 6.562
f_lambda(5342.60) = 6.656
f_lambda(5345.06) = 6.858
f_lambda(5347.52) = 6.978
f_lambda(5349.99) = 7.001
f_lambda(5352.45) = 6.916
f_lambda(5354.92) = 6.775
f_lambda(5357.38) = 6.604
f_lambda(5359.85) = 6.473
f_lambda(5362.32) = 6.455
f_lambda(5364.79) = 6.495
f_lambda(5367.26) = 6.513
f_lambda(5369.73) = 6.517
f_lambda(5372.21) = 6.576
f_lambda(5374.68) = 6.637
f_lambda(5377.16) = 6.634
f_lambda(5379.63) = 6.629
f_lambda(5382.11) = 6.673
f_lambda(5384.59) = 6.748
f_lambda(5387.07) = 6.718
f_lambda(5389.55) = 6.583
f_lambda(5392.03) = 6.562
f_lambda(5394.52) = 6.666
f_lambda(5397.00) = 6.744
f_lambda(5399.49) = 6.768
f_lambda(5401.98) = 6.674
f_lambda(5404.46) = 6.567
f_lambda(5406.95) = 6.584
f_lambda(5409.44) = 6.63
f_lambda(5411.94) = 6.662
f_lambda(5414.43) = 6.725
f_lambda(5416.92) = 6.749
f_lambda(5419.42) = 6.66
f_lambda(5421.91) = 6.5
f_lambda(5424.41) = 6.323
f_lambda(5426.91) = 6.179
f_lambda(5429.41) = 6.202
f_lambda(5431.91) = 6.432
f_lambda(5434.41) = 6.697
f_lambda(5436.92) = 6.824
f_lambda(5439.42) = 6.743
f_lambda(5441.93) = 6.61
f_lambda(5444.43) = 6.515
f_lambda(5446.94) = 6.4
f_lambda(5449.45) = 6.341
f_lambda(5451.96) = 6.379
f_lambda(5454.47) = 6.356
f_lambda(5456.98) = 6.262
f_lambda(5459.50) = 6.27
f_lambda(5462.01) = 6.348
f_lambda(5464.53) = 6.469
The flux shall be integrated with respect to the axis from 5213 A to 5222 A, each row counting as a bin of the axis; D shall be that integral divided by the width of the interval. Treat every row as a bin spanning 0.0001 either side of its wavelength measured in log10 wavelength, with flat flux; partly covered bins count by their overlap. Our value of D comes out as 6.67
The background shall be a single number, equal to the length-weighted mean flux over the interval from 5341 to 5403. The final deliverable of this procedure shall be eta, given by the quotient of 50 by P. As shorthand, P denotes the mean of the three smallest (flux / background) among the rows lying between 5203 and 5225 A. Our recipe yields 50.49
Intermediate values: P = 0.990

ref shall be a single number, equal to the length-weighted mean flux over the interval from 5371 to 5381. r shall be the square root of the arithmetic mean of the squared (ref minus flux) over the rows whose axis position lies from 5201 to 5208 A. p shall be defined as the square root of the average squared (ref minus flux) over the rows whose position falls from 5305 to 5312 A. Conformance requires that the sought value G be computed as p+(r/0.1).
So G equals 0.8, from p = 0.06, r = 0.076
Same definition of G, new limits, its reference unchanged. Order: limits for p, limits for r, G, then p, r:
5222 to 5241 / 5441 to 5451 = 2.0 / 0.11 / 0.188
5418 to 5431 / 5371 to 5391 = 0.9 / 0.31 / 0.062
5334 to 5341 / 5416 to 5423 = 1.1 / 0.10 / 0.104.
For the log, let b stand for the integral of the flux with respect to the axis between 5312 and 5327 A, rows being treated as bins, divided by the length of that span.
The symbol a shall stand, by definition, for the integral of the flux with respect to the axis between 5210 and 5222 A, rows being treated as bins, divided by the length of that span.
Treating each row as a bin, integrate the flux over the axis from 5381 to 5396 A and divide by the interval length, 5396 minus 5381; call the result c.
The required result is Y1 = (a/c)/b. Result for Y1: 0.151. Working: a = 6.66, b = 6.62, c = 6.66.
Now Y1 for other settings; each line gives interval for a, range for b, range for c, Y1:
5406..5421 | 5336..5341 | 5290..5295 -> 0.146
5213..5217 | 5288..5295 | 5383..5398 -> 0.146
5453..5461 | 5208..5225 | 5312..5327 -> 0.143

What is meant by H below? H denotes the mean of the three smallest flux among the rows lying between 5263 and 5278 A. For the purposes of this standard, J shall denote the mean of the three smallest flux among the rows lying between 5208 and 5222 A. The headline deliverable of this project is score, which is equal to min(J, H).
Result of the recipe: 6.43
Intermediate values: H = 6.43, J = 6.62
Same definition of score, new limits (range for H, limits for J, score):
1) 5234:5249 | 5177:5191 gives 6.37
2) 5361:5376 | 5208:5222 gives 6.49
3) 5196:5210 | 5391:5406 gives 6.60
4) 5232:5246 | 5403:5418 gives 6.59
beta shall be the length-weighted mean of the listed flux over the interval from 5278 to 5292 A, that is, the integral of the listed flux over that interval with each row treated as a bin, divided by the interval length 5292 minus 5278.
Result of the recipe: 6.63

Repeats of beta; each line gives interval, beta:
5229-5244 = 6.73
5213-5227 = 6.68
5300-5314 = 6.65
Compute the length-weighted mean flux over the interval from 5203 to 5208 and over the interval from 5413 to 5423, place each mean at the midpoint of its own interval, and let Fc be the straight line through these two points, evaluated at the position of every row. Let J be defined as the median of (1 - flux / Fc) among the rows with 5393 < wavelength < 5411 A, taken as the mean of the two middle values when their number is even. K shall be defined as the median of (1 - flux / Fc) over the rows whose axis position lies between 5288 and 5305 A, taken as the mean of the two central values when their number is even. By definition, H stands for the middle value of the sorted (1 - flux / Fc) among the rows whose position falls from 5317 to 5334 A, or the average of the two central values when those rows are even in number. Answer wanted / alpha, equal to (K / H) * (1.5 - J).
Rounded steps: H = -0.002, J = -0.0006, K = -0.019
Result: 15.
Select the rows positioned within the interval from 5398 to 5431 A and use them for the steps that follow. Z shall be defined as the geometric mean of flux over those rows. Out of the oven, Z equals 6.55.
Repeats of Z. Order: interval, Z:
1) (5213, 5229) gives 6.69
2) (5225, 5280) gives 6.74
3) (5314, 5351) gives 6.70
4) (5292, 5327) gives 6.69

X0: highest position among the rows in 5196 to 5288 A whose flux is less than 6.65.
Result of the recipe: 5286.31 A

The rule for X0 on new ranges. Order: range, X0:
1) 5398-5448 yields 5446.94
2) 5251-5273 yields 5271.72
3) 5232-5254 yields 5235.43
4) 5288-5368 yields 5367.26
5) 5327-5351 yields 5340.14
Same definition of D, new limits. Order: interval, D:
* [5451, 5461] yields 6.32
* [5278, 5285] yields 6.55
